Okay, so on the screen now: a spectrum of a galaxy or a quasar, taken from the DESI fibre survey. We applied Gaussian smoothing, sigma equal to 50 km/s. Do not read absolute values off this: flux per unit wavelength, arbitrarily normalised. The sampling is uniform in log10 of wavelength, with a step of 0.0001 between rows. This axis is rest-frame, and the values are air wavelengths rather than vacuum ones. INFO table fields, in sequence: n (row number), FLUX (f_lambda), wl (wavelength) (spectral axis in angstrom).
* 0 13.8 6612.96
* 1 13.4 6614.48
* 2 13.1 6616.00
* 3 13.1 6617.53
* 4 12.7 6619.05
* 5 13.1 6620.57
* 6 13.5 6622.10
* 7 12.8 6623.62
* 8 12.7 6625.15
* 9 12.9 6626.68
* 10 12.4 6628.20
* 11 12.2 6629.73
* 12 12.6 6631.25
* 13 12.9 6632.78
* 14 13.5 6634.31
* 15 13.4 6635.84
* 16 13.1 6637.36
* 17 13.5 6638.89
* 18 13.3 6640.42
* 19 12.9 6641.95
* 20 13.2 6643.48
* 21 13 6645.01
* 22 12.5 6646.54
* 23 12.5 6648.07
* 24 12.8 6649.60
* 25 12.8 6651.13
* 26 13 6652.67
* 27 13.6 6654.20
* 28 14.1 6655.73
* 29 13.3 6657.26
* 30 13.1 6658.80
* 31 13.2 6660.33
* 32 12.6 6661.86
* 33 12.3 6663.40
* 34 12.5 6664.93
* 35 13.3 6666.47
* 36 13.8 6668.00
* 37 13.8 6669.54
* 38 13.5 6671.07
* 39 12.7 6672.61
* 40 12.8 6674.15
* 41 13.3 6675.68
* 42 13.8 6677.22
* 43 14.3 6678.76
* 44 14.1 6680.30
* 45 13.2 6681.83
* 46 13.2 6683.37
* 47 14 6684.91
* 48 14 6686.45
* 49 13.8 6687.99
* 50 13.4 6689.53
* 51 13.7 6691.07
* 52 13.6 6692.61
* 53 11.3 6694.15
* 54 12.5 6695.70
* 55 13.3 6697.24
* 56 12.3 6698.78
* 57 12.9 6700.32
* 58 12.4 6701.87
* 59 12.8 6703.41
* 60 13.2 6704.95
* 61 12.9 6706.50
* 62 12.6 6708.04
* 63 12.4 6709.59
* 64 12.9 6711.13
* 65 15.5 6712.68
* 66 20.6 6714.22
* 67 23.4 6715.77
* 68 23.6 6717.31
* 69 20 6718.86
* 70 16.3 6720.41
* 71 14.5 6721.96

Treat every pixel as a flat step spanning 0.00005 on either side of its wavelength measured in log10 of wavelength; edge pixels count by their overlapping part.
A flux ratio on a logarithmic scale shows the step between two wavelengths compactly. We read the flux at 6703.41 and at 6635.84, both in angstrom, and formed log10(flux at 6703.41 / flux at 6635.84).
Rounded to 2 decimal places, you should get -0.02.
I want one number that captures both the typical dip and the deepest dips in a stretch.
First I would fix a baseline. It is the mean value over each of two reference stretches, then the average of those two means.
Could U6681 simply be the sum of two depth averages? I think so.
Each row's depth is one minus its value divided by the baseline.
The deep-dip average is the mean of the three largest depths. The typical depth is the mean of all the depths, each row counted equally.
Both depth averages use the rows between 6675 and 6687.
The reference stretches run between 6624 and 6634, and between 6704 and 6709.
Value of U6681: -0.11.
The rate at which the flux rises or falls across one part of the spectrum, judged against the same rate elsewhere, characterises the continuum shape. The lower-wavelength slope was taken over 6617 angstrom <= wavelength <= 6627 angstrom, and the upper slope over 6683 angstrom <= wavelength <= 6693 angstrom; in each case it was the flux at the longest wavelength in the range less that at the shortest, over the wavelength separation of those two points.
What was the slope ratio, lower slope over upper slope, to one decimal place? -0.5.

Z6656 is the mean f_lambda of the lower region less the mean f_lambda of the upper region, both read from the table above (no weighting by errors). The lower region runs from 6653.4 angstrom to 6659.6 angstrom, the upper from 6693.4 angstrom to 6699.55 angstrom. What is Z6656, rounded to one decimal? 1.2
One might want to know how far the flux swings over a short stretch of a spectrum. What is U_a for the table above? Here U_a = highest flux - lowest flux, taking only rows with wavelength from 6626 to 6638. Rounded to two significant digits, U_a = 1.3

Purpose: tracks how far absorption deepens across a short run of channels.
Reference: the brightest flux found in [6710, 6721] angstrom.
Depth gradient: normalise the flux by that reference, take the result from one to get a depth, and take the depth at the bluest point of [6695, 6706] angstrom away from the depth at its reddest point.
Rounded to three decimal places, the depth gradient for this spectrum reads -0.030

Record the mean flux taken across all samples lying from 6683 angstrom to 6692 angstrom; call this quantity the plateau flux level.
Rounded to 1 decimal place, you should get 13.7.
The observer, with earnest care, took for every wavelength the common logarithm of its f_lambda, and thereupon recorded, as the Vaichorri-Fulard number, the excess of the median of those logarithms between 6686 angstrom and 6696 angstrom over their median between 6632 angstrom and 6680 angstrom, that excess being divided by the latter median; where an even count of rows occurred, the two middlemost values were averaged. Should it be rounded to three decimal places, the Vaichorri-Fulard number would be 0.012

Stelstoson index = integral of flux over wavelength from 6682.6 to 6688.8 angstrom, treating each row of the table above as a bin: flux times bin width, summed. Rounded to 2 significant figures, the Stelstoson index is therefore 85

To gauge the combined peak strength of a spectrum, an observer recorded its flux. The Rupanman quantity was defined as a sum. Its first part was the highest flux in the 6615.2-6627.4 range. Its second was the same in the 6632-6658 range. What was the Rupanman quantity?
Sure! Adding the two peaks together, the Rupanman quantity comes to 27.6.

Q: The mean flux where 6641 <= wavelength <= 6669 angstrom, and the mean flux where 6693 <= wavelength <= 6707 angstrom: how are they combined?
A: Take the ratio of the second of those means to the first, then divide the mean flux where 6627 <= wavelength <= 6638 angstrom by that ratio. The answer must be 13.3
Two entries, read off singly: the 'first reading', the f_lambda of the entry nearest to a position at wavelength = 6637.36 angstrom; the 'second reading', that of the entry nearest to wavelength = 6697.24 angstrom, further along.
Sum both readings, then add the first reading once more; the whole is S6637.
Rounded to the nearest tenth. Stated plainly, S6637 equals 39.5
